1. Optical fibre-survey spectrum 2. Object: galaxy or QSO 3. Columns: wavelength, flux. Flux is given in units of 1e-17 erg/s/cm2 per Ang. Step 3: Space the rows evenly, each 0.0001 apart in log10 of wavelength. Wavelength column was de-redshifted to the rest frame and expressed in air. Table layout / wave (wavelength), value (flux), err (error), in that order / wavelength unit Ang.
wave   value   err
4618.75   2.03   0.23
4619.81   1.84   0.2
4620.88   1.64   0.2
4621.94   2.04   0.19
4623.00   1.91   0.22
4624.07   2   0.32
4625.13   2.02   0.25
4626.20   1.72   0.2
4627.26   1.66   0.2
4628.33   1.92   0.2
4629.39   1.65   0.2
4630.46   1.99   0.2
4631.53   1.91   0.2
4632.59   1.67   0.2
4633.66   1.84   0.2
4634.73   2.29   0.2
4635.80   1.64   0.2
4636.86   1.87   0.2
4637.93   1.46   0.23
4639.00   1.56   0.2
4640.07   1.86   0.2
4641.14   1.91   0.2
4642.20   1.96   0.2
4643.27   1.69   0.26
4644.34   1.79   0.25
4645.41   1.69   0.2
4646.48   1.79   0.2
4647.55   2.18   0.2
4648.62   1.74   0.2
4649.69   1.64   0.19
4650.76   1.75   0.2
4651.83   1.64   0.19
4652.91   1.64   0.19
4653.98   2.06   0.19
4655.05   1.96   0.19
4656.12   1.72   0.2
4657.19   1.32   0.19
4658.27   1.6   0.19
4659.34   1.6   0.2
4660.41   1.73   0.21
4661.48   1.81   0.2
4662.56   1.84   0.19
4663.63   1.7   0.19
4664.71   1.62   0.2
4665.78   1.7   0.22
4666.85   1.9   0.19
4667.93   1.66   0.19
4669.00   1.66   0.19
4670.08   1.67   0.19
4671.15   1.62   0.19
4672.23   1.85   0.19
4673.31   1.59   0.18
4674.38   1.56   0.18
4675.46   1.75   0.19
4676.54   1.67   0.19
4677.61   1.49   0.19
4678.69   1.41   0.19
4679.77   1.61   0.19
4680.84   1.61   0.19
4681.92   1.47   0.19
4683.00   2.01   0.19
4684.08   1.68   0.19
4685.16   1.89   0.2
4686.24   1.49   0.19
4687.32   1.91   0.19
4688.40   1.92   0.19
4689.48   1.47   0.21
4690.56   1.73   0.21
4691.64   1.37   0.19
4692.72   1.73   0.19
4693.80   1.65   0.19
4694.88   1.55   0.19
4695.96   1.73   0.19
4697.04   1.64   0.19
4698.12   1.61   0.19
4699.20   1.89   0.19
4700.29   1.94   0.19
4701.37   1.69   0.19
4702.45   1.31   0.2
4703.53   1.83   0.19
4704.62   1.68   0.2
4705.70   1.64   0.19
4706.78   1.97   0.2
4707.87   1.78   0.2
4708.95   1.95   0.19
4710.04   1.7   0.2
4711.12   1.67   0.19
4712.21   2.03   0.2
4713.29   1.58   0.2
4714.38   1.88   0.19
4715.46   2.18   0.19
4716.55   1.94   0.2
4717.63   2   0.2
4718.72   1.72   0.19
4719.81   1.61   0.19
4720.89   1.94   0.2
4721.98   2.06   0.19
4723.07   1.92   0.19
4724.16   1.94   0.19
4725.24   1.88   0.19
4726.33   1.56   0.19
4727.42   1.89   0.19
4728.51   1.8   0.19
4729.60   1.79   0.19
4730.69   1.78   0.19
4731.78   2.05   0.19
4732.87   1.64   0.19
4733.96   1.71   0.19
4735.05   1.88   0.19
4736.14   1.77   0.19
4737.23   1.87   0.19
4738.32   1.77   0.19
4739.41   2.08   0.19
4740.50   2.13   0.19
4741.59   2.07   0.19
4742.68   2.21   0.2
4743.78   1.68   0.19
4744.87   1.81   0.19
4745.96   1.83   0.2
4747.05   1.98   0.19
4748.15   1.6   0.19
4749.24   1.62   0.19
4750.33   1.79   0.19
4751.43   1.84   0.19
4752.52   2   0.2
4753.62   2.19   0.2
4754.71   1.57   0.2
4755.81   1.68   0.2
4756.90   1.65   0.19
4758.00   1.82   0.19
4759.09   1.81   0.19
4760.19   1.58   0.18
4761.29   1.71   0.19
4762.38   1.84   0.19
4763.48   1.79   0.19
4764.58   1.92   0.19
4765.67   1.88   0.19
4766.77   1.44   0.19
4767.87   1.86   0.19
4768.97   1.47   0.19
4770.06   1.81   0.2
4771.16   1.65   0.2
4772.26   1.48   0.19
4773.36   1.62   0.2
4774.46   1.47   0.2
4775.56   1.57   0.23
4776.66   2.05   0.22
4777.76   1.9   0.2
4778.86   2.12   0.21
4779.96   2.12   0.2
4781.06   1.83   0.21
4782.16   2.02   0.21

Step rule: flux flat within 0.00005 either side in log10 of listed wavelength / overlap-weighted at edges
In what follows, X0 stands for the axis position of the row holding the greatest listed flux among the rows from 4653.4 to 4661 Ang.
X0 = 4653.98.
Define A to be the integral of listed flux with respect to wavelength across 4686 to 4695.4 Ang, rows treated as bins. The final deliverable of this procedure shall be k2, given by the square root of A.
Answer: 3.94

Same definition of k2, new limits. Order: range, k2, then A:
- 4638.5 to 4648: 4.16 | 17.3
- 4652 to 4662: 4.14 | 17.1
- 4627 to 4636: 4.08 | 16.7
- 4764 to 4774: 4.10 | 16.8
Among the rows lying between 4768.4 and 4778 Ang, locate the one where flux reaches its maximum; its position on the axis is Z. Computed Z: 4776.66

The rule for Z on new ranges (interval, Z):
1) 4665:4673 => 4666.85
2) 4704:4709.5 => 4706.78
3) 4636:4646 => 4642.20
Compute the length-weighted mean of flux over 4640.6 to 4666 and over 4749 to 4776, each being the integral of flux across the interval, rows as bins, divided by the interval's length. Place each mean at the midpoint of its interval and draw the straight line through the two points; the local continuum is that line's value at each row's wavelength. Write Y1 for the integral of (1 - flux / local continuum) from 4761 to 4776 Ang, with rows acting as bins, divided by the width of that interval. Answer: 0.02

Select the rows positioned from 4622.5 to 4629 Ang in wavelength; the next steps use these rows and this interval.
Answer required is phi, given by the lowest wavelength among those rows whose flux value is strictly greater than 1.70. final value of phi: 4623.00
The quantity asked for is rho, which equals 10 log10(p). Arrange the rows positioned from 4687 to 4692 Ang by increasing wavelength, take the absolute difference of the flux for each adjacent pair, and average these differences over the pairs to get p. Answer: -5.7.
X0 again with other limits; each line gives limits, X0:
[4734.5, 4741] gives 4740.50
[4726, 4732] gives 4731.78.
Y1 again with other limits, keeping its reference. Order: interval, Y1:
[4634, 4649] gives -0.03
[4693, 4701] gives 0.02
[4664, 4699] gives 0.05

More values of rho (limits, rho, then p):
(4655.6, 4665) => -8.5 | 0.14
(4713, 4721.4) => -6.4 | 0.23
